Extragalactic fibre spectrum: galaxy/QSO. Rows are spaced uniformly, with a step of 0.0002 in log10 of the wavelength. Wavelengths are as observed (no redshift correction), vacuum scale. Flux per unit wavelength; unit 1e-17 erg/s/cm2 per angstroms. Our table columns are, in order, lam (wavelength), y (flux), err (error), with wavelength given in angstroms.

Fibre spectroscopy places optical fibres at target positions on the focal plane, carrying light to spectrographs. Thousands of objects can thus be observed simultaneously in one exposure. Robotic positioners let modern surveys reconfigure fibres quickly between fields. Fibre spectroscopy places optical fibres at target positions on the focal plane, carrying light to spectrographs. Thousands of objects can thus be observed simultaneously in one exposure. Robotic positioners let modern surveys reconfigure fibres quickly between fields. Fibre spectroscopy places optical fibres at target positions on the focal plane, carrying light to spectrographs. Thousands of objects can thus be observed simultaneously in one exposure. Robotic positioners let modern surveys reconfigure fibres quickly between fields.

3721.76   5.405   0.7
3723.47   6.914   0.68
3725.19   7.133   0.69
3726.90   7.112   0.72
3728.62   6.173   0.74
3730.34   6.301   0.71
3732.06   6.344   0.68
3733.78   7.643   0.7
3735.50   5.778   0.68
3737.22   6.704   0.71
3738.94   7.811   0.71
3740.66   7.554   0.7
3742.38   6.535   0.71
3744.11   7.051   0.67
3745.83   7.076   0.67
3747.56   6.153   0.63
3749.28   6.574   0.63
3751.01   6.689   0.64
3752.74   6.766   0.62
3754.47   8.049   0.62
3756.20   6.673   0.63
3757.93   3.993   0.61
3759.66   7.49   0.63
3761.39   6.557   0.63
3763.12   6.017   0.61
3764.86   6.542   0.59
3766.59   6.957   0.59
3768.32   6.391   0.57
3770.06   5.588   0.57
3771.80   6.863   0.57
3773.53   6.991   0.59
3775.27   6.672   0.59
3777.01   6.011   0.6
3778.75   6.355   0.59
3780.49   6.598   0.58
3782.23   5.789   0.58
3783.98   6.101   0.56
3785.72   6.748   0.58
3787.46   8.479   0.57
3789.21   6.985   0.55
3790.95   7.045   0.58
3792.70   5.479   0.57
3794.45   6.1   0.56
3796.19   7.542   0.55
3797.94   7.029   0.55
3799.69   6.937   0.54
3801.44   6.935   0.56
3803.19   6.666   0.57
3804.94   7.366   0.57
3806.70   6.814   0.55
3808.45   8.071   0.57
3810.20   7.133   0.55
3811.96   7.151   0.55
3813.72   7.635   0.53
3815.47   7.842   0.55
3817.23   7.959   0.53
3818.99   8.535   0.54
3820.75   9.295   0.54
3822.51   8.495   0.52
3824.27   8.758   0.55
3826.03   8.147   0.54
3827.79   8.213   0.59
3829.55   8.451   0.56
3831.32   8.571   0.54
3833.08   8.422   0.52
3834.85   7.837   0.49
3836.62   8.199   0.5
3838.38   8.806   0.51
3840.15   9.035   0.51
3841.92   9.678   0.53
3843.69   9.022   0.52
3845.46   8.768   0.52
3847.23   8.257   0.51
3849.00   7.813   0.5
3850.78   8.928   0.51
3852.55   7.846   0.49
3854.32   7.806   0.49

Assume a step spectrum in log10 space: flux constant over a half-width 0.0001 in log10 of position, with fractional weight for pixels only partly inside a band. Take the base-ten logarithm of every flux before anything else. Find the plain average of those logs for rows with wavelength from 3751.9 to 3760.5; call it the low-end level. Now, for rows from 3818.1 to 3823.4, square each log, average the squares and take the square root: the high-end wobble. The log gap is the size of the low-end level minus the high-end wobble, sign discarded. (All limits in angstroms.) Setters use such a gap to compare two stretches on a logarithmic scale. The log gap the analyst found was 0.136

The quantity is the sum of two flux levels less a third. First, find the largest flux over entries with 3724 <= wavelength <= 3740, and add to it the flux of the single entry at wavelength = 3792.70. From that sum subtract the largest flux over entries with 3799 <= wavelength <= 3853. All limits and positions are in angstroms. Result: 3.6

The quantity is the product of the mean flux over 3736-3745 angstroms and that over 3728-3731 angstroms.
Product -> 44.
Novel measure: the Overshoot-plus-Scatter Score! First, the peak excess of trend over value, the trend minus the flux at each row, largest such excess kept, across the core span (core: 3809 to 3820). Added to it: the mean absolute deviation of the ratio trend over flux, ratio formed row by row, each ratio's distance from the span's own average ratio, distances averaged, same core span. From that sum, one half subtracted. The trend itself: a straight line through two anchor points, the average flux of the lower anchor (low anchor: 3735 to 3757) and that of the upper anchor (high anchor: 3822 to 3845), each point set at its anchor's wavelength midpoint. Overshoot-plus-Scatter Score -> 0.57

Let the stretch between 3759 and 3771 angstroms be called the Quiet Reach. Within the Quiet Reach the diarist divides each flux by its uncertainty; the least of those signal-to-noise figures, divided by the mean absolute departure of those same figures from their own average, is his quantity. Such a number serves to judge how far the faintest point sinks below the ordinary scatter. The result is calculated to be 14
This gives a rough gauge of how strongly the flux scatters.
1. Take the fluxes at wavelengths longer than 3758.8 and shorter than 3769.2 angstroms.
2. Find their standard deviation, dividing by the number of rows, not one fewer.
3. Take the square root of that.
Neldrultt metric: 0.68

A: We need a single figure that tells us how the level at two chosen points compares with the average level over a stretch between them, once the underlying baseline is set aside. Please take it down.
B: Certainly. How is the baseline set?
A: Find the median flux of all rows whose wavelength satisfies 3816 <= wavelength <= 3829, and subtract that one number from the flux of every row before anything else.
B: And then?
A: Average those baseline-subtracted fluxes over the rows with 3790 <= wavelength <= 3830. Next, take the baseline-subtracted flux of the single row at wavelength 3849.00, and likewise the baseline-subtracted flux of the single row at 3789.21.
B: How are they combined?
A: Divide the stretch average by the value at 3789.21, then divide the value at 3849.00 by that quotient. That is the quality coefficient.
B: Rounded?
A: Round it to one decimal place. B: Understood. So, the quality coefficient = -1.1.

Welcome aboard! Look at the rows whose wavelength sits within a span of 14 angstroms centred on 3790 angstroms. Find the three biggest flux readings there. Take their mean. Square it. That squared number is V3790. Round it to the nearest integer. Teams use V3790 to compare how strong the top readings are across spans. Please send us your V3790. 59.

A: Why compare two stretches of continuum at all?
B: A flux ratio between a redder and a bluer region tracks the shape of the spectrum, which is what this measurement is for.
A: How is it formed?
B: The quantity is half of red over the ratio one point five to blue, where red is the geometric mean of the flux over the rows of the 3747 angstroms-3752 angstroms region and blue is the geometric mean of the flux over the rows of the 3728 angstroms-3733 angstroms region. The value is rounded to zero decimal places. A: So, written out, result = 14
